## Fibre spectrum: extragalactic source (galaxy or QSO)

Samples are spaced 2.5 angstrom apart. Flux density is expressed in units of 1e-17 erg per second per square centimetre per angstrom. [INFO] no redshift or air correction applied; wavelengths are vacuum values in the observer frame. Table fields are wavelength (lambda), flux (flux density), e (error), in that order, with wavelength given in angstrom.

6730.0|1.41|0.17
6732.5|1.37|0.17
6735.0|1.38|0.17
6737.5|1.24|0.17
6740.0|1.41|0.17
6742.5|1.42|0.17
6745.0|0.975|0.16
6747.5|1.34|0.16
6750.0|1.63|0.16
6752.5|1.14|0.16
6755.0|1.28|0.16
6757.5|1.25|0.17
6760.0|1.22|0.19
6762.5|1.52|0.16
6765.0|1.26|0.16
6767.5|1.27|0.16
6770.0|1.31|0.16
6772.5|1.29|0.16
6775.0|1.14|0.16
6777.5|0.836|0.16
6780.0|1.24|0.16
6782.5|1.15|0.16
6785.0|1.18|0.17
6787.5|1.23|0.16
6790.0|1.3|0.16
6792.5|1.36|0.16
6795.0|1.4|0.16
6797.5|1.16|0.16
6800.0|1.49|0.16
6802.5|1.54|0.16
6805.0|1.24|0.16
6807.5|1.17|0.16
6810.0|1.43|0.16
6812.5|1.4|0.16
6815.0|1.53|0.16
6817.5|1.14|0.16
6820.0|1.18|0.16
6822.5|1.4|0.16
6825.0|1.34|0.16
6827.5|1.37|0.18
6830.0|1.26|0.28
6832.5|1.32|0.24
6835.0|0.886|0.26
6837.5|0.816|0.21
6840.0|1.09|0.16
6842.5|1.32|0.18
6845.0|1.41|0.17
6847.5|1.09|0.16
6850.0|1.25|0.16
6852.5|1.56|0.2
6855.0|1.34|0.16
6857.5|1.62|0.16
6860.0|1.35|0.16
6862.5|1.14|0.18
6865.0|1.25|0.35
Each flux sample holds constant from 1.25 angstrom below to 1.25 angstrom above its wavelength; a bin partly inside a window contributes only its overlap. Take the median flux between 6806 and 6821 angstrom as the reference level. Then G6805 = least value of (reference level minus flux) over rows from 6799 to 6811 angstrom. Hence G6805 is -0.250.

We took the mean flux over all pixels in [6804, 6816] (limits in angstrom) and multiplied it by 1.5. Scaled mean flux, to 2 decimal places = 2.03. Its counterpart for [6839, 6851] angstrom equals 1.85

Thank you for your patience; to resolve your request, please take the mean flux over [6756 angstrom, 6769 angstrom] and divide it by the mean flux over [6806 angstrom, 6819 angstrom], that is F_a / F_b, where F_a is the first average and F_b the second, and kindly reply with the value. 0.98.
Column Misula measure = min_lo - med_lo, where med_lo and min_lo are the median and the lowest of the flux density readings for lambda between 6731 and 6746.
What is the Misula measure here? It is -0.40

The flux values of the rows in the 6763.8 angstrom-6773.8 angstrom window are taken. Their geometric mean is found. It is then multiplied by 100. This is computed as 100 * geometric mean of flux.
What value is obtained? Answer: 128.2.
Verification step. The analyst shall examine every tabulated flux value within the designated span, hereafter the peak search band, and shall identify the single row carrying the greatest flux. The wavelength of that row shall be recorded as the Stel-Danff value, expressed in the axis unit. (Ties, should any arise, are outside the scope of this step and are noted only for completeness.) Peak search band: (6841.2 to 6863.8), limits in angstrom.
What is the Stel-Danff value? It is 6857.5 angstrom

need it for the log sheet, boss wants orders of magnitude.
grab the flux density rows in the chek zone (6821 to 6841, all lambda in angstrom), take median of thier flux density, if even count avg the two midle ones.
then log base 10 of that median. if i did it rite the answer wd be 0.111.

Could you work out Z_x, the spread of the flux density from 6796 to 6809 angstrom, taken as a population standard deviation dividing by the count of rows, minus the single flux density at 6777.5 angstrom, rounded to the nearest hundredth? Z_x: -0.67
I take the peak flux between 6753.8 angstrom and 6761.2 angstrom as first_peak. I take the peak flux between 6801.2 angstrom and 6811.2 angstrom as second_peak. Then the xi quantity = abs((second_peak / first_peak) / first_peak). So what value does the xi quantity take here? 0.94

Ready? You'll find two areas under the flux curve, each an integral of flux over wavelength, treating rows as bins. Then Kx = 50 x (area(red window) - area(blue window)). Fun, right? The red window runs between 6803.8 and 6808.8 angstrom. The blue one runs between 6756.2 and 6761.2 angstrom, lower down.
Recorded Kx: -7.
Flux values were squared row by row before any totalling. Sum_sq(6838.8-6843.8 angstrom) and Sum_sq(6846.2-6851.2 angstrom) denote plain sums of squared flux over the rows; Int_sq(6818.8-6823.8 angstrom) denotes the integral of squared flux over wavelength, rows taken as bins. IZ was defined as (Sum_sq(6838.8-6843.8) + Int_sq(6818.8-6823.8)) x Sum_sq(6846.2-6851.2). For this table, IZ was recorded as 31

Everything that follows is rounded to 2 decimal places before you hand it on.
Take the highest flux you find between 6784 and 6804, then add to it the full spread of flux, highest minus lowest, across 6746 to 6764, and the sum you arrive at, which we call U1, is 2.03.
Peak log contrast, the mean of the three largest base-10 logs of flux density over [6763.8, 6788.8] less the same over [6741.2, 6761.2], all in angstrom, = -0.05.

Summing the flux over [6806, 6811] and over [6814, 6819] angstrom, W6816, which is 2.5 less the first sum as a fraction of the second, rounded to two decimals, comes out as 1.53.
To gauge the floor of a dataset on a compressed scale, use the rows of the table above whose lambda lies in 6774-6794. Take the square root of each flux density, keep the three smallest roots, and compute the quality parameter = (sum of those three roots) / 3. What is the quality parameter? 1.02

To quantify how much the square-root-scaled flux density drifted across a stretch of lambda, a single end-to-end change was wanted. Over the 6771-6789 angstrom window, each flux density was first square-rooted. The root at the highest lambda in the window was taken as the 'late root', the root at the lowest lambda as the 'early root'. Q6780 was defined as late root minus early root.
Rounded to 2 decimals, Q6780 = -0.03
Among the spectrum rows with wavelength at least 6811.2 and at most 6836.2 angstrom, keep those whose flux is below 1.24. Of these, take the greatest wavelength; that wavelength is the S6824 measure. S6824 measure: 6835.0 angstrom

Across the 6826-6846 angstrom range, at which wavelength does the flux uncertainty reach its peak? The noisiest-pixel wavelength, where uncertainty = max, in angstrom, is 6830.0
